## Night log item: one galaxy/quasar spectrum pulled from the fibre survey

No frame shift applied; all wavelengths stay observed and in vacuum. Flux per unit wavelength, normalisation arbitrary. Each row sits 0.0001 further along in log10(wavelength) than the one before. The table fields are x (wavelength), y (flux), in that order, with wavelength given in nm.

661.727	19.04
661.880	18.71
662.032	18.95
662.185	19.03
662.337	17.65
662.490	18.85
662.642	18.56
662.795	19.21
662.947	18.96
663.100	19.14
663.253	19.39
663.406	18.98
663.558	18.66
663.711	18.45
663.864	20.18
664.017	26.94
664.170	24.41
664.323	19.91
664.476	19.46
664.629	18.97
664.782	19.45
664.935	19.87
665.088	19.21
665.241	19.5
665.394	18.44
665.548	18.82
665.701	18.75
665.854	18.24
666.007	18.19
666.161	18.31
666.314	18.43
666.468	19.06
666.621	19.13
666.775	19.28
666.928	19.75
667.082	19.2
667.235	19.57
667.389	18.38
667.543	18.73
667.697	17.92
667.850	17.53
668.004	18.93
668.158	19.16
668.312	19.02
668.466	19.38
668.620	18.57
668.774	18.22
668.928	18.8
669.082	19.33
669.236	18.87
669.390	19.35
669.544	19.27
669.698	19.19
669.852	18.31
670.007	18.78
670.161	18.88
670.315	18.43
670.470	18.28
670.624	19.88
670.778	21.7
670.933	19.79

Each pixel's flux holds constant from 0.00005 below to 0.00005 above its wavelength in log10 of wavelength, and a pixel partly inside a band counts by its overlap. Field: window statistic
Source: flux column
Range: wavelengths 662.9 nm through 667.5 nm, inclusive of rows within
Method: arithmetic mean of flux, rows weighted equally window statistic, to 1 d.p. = 19.5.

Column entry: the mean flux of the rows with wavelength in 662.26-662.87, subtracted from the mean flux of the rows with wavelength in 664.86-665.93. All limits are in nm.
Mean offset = 0.41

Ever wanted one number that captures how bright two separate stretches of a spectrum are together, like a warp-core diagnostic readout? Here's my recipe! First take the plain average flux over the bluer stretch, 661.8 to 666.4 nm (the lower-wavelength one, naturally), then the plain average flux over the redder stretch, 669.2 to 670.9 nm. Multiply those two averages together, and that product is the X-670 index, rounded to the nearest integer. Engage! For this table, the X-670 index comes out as 372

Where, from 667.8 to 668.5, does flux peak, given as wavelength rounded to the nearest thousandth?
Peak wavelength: 668.466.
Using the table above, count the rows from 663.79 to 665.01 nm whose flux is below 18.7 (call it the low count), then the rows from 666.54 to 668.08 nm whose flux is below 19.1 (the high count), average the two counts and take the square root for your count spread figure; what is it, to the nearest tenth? 1.6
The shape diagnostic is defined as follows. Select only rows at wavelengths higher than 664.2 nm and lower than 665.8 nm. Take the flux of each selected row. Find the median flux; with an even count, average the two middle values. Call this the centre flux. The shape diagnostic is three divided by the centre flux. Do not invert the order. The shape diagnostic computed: 0.155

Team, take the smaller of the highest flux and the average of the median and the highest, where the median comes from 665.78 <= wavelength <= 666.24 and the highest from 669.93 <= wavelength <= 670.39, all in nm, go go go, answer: 18.6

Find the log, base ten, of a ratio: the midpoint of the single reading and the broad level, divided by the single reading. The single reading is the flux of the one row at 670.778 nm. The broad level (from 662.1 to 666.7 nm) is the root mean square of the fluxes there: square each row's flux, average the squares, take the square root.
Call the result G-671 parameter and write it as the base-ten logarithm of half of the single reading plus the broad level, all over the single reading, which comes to -0.023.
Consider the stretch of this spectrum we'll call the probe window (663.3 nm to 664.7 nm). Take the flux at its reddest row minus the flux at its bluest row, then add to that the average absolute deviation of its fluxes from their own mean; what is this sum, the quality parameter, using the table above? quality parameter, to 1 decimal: 2.2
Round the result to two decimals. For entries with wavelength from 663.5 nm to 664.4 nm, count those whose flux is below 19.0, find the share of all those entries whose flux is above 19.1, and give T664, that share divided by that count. 0.33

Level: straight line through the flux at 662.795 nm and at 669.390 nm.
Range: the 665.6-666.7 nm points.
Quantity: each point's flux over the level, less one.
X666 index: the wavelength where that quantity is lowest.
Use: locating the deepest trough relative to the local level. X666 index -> 666.007 nm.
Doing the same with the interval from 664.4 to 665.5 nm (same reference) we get 665.394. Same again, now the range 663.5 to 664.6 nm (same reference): 663.711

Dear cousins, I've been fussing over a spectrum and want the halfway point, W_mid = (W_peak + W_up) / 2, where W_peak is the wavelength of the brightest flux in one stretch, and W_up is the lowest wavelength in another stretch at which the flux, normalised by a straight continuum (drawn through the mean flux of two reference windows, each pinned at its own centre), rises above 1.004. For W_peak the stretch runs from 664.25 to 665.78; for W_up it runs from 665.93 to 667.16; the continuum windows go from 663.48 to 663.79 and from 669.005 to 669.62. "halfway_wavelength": 665.40 nm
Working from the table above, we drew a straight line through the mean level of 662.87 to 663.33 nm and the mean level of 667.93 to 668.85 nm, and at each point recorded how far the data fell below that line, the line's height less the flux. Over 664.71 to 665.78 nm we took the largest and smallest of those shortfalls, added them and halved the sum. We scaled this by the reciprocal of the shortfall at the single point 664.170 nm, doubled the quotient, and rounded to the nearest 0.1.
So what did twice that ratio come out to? 0.0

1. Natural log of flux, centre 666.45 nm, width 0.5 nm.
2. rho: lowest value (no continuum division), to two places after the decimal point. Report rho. 2.91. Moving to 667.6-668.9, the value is 2.86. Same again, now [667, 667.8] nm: 2.89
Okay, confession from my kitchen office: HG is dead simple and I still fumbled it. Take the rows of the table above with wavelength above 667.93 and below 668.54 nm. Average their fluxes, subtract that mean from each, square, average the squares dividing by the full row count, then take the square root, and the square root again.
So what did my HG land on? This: 0.41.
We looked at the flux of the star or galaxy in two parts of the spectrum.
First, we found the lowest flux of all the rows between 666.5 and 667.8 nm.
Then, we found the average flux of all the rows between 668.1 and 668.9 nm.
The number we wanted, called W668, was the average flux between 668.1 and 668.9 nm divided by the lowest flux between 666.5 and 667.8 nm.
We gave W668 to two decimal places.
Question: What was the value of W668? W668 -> 1.05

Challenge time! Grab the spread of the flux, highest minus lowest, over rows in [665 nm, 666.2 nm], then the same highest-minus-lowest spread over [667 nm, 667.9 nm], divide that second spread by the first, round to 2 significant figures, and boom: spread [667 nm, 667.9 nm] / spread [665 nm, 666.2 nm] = 1.6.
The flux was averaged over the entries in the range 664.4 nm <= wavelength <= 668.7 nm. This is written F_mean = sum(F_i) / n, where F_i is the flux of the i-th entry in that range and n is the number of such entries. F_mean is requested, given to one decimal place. 18.9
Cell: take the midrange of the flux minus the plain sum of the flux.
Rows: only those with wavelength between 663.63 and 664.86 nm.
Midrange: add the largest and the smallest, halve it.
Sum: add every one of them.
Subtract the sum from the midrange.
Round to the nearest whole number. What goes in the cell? -145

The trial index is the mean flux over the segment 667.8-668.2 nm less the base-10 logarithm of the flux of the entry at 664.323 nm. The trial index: 17.2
